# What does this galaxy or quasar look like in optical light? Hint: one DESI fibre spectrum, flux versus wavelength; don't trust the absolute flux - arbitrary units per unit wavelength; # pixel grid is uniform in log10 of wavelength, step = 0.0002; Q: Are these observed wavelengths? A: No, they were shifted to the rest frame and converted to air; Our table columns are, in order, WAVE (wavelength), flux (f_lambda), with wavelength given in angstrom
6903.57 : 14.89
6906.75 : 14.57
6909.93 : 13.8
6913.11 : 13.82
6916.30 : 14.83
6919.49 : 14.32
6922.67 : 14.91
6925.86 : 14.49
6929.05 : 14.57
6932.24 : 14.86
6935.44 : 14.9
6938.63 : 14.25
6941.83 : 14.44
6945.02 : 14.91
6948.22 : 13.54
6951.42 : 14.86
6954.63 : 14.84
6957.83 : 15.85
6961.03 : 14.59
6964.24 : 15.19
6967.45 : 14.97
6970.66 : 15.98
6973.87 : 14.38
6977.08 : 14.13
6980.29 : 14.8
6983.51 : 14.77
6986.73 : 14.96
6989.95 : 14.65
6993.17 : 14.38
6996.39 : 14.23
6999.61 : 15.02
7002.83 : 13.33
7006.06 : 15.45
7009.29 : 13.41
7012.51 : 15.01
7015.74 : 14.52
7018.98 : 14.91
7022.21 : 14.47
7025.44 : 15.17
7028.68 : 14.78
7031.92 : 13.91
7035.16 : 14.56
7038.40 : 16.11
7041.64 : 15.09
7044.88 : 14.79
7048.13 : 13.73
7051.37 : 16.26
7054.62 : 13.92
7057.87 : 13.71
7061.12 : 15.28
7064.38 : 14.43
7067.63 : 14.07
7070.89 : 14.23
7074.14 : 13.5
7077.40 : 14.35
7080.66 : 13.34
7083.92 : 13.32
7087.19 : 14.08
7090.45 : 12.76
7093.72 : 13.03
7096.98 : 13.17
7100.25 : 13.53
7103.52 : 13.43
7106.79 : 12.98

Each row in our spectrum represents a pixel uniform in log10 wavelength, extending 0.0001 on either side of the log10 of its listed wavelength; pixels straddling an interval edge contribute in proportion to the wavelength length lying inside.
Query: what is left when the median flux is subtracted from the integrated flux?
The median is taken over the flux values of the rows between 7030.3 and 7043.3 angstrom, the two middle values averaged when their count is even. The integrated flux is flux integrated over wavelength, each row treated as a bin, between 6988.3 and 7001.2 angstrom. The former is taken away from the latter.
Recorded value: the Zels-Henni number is 173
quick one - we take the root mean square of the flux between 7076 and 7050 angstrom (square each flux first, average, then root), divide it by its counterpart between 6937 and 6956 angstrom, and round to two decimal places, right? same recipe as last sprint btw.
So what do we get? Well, 1.00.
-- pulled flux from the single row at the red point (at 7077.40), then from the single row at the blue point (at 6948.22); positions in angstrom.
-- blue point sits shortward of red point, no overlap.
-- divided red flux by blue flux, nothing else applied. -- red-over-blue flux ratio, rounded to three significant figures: 1.06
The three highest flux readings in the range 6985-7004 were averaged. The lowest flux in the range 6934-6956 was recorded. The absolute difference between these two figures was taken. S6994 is 1.34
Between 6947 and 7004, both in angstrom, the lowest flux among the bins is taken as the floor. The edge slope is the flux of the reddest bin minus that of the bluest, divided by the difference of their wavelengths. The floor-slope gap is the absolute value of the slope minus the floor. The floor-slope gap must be 13.3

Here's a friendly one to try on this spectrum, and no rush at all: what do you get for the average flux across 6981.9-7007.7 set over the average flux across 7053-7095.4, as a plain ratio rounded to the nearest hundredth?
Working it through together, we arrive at 1.05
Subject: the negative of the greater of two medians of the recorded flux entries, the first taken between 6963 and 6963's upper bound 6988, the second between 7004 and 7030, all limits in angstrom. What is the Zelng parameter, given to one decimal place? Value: -14.9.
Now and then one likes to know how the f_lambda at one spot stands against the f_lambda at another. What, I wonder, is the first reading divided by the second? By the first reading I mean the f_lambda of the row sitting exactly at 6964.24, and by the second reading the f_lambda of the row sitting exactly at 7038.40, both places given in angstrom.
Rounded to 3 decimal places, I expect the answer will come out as 0.943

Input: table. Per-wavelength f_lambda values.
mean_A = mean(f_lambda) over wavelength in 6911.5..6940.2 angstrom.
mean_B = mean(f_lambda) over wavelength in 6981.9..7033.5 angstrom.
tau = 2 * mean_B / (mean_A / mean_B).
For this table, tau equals 29.1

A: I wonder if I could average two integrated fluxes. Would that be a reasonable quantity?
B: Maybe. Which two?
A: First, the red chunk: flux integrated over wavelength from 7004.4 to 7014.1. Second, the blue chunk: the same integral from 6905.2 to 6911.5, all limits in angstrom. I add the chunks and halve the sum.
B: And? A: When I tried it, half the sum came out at 116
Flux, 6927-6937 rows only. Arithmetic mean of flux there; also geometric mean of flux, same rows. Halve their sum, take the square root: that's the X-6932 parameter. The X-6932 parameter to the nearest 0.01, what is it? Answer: 3.84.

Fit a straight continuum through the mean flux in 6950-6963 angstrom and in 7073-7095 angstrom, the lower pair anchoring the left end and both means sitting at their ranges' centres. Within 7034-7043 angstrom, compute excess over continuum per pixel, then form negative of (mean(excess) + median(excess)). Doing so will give -2.3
